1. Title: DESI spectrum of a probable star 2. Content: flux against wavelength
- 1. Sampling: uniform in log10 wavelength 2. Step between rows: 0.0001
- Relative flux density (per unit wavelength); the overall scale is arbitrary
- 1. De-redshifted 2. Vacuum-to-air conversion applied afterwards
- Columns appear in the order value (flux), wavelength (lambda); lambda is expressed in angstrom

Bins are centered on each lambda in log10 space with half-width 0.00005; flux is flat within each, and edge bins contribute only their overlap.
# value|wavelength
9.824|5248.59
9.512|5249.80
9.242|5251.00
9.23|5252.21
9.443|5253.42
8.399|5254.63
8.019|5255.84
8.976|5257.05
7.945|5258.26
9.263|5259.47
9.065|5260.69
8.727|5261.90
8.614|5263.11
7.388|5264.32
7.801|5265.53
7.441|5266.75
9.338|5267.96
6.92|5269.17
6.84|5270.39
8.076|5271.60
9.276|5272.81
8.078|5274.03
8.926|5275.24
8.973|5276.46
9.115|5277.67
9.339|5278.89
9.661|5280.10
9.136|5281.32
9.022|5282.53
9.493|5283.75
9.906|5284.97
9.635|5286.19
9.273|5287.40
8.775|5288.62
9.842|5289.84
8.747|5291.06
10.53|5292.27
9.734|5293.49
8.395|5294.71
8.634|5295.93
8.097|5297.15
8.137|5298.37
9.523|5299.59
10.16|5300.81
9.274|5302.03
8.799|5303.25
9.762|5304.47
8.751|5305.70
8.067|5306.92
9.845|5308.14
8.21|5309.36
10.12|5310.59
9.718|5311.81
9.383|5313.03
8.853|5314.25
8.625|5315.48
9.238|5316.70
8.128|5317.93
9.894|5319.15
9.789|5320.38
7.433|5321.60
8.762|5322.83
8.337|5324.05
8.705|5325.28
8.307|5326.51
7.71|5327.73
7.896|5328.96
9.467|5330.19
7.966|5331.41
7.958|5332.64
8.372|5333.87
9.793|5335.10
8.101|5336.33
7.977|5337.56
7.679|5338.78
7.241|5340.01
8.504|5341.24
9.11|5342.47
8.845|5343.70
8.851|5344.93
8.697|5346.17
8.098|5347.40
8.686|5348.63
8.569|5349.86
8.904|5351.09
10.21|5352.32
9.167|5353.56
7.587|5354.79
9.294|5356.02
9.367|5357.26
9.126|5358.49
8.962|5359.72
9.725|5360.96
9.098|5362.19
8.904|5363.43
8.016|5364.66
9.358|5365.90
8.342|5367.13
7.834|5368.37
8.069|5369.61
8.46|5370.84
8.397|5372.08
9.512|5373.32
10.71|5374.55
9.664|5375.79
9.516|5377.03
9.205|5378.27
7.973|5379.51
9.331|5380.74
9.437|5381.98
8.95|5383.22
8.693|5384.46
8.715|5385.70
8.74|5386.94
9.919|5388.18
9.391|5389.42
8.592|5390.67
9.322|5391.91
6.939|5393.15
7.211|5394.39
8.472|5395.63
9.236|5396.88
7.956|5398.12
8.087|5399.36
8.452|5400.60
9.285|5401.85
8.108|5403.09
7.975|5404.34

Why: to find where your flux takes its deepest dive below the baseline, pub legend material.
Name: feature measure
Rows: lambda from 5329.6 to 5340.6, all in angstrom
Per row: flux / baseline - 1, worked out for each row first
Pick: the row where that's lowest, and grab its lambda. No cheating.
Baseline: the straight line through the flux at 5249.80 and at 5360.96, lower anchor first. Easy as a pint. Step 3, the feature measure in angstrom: 5340.01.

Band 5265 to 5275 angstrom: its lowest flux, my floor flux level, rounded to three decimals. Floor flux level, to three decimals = 6.840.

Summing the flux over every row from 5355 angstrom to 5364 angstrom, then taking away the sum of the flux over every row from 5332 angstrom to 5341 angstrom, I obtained 7.4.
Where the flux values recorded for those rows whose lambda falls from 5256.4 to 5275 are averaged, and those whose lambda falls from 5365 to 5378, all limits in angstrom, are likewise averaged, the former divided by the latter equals 0.92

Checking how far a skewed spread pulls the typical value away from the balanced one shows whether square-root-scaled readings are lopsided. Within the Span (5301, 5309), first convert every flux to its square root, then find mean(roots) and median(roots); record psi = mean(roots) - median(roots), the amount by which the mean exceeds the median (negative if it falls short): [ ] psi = 0.01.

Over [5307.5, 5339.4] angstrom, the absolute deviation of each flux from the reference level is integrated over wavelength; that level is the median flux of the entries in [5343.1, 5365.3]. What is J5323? 23.9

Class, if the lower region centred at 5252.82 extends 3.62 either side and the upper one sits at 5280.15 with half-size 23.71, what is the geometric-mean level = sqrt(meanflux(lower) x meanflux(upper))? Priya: 8.91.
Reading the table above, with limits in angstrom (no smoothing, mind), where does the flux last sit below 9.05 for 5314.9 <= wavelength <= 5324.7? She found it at 5324.05 angstrom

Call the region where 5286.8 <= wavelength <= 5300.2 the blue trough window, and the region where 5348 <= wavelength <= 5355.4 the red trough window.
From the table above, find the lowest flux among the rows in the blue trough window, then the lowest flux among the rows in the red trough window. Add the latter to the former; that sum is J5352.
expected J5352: 15.7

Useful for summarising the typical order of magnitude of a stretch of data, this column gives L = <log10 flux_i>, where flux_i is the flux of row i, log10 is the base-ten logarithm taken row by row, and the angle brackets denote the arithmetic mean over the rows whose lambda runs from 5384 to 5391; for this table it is 0.954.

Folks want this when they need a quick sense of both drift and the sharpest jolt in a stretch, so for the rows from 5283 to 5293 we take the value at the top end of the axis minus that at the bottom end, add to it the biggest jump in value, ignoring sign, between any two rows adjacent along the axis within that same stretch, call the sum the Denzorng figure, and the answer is 2.8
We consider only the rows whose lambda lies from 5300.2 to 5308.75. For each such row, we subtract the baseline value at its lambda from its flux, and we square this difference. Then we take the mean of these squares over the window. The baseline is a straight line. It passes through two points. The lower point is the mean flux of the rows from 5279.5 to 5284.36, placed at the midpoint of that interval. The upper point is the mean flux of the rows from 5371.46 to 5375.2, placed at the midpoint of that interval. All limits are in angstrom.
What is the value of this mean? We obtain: 0.49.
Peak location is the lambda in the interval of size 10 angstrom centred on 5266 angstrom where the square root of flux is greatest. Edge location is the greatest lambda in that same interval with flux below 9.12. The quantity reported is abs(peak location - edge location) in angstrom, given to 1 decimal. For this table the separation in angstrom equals 2.4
